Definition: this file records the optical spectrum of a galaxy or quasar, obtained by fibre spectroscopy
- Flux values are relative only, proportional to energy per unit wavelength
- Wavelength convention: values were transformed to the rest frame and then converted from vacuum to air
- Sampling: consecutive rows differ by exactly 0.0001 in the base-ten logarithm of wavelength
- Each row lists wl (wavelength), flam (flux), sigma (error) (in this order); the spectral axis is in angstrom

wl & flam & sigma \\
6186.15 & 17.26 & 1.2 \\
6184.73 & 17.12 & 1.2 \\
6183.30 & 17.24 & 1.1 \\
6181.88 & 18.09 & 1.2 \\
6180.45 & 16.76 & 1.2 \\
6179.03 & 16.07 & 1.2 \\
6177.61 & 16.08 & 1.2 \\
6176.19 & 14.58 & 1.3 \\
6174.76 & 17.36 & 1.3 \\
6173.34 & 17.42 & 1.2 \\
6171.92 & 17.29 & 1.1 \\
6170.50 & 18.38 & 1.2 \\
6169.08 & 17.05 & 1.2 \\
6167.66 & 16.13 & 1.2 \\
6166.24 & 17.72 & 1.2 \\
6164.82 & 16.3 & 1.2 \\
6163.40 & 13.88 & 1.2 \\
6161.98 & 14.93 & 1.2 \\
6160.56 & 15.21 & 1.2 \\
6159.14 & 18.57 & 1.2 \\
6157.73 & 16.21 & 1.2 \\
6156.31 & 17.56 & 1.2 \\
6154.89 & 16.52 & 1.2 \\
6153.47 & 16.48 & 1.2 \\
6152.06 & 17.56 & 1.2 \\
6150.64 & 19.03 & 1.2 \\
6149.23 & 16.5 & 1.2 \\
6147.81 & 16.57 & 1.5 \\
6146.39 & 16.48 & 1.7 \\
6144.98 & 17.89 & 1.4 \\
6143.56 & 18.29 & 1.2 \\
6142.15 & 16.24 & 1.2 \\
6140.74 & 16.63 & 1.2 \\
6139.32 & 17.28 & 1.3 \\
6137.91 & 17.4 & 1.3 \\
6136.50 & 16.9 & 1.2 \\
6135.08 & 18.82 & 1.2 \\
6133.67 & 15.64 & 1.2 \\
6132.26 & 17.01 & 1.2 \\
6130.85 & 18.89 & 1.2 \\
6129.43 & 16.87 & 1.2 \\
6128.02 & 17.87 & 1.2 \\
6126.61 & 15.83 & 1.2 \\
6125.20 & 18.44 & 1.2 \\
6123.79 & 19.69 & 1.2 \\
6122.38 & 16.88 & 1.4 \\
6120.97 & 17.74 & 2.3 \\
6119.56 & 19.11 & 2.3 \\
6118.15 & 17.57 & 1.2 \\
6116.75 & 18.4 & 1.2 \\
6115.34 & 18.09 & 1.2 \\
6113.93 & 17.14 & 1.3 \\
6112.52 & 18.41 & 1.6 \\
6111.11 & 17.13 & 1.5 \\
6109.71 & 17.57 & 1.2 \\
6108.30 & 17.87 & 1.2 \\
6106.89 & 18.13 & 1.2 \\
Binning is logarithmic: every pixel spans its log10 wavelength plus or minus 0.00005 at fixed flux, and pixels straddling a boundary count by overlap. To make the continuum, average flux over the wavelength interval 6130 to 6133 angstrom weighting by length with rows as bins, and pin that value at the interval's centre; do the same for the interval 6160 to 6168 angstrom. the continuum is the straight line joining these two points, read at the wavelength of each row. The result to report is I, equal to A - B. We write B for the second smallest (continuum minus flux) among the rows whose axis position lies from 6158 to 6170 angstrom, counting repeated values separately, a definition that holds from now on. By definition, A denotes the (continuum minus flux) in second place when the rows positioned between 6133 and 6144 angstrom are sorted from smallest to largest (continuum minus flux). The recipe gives 1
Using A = -1.2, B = -2.2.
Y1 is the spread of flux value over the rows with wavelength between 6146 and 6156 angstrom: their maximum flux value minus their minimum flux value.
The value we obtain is 2.55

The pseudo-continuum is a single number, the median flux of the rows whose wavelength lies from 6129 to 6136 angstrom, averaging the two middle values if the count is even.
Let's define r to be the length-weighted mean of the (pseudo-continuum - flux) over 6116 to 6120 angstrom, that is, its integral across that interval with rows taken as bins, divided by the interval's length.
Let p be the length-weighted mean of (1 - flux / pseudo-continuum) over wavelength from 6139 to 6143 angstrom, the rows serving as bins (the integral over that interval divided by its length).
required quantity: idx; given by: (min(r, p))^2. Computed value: 1.69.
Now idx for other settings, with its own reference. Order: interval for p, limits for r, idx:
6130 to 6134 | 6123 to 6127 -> 1.26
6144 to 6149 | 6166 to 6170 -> 0.00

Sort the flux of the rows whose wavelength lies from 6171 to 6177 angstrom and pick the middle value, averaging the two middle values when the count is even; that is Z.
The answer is 17.3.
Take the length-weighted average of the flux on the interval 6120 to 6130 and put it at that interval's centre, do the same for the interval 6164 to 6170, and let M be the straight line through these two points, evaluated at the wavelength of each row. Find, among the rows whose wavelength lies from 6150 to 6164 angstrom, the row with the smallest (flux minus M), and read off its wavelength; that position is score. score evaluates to 6163.40 angstrom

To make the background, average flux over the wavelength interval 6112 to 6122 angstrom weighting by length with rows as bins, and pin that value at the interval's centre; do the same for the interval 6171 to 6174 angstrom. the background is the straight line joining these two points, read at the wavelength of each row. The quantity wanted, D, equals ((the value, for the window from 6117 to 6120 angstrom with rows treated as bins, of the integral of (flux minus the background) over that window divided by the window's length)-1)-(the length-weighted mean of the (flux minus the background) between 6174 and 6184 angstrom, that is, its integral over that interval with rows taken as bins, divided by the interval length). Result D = 0.0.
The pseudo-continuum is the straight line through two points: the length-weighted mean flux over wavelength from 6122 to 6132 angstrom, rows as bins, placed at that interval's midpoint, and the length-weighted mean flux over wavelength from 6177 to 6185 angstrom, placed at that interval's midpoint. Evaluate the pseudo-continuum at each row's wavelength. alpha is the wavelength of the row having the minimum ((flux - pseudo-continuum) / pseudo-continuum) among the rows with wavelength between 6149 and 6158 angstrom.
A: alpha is 6157.73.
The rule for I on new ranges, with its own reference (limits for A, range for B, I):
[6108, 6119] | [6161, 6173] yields 3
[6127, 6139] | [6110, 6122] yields -1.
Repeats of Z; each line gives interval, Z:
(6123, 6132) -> 18.2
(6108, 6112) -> 17.6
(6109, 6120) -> 17.8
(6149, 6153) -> 17.6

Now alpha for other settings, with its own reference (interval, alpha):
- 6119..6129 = 6126.61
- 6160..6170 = 6163.40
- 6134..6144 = 6142.15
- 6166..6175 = 6167.66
